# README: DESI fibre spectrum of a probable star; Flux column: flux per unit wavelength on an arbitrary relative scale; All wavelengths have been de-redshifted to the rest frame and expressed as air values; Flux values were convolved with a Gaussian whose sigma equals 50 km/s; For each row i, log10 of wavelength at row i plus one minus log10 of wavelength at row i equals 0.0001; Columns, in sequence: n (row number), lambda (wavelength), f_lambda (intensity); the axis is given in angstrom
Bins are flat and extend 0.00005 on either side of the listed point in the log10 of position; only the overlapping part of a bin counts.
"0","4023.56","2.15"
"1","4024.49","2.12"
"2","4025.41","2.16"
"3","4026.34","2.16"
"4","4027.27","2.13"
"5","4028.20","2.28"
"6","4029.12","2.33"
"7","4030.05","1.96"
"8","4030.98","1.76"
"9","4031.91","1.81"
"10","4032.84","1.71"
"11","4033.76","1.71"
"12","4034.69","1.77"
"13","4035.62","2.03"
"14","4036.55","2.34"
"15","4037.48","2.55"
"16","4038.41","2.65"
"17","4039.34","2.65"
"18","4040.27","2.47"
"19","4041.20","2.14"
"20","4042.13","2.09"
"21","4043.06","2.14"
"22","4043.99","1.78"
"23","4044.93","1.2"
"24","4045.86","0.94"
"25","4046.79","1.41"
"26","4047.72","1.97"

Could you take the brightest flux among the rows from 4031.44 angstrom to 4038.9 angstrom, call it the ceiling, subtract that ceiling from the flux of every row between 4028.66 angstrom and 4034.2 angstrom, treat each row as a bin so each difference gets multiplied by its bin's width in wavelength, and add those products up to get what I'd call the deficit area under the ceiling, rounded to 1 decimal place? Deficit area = -4.3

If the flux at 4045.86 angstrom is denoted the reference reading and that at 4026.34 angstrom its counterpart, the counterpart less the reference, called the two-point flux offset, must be 1.2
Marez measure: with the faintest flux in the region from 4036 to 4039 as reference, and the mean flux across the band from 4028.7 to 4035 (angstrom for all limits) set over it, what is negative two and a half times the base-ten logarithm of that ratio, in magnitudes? 0.25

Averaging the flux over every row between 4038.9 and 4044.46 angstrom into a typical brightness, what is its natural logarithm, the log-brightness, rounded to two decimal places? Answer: 0.79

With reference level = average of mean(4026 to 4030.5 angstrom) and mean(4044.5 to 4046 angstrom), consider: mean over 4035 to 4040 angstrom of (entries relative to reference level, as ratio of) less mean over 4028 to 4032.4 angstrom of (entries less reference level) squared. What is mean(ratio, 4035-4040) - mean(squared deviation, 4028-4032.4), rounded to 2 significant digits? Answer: 1.3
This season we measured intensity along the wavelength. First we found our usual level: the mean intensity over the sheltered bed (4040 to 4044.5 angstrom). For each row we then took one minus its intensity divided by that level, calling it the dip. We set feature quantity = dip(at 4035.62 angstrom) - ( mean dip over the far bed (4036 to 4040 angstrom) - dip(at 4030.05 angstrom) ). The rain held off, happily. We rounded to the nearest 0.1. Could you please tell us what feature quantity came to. 0.3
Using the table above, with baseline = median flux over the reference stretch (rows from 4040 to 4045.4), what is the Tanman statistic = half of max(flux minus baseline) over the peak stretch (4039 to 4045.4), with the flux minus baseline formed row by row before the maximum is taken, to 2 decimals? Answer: 0.27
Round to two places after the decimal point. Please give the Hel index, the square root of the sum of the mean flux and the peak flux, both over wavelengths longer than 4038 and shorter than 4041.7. 2.26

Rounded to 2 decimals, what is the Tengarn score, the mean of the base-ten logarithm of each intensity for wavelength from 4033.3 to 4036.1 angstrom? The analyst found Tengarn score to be 0.26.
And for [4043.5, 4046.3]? 0.10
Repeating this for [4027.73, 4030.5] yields 0.34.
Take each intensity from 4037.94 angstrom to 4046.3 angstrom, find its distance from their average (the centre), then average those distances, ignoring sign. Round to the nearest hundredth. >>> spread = 0.47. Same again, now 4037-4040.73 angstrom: 0.07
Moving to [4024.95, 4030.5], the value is 0.09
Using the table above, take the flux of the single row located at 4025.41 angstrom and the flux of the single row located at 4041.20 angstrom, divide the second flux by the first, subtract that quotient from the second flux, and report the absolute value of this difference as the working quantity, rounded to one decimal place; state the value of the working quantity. 1.1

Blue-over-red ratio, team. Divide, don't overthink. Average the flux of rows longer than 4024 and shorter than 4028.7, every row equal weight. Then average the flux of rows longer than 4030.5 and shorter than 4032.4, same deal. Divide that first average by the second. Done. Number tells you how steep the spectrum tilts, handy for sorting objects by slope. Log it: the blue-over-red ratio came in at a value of 1.2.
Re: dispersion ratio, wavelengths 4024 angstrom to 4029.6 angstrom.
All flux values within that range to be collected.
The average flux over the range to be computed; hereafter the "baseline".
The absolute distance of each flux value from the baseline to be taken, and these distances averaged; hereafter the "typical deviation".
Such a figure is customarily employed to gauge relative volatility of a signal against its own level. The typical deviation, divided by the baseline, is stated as 0.033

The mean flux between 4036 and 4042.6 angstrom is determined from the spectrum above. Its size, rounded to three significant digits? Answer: 2.41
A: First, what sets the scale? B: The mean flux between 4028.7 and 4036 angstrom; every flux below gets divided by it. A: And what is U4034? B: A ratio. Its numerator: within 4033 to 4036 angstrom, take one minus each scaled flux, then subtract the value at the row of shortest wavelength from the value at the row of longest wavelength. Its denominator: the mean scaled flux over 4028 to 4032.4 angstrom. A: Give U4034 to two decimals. -0.16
